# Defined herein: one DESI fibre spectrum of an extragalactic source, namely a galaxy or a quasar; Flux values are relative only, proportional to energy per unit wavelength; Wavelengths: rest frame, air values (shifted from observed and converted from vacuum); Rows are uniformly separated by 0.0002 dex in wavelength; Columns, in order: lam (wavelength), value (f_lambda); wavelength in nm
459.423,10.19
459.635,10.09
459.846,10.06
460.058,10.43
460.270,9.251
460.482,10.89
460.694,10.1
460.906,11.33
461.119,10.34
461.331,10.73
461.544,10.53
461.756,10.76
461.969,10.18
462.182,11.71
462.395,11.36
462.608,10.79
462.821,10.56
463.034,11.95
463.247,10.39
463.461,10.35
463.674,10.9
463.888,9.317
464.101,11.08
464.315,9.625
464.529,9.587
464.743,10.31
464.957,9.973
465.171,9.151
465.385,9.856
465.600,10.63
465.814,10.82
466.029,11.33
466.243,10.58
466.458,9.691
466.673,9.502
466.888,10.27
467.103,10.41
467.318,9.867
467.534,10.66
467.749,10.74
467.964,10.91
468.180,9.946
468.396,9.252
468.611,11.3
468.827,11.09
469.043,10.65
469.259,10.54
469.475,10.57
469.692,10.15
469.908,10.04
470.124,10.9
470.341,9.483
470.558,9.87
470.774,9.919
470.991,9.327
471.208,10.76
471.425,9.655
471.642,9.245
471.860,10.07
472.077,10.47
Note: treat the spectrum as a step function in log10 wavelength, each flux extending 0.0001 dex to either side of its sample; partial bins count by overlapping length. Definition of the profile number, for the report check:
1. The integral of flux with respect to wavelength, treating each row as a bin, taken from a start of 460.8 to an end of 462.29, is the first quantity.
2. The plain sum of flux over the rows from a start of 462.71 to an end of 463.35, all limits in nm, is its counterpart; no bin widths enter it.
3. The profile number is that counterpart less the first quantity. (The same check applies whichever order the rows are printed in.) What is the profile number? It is 17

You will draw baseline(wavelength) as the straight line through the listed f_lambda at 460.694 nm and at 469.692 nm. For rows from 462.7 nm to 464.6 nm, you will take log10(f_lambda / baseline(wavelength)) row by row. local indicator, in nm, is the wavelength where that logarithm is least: 463.888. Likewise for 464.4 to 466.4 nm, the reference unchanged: 465.171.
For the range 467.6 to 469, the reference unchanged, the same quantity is 468.396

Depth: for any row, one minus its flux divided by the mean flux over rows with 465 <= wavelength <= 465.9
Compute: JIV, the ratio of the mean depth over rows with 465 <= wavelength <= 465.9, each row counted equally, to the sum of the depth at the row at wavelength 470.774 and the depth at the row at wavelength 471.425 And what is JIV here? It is 0.0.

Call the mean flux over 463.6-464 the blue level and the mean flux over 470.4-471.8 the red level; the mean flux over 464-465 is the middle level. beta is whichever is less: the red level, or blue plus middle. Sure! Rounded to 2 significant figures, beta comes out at 9.8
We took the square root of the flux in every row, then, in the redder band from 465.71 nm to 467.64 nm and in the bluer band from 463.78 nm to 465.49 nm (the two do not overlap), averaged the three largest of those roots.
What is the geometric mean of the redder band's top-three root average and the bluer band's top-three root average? 3.27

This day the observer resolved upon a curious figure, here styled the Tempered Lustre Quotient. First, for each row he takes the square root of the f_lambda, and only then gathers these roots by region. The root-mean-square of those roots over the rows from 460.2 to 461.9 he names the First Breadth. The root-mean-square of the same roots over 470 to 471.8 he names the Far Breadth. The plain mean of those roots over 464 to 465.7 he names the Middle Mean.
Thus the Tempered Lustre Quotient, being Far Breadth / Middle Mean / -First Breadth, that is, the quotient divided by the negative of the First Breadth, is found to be -0.307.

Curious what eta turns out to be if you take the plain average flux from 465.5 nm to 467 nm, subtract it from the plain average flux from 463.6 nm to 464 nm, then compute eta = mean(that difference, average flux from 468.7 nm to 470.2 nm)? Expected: 5.1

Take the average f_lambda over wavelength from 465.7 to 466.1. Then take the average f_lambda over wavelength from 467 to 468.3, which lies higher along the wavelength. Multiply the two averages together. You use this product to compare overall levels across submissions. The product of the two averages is 115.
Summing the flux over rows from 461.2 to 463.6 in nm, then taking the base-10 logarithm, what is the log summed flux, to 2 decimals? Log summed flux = 2.08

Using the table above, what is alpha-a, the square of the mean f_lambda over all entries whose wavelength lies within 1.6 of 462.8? 114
